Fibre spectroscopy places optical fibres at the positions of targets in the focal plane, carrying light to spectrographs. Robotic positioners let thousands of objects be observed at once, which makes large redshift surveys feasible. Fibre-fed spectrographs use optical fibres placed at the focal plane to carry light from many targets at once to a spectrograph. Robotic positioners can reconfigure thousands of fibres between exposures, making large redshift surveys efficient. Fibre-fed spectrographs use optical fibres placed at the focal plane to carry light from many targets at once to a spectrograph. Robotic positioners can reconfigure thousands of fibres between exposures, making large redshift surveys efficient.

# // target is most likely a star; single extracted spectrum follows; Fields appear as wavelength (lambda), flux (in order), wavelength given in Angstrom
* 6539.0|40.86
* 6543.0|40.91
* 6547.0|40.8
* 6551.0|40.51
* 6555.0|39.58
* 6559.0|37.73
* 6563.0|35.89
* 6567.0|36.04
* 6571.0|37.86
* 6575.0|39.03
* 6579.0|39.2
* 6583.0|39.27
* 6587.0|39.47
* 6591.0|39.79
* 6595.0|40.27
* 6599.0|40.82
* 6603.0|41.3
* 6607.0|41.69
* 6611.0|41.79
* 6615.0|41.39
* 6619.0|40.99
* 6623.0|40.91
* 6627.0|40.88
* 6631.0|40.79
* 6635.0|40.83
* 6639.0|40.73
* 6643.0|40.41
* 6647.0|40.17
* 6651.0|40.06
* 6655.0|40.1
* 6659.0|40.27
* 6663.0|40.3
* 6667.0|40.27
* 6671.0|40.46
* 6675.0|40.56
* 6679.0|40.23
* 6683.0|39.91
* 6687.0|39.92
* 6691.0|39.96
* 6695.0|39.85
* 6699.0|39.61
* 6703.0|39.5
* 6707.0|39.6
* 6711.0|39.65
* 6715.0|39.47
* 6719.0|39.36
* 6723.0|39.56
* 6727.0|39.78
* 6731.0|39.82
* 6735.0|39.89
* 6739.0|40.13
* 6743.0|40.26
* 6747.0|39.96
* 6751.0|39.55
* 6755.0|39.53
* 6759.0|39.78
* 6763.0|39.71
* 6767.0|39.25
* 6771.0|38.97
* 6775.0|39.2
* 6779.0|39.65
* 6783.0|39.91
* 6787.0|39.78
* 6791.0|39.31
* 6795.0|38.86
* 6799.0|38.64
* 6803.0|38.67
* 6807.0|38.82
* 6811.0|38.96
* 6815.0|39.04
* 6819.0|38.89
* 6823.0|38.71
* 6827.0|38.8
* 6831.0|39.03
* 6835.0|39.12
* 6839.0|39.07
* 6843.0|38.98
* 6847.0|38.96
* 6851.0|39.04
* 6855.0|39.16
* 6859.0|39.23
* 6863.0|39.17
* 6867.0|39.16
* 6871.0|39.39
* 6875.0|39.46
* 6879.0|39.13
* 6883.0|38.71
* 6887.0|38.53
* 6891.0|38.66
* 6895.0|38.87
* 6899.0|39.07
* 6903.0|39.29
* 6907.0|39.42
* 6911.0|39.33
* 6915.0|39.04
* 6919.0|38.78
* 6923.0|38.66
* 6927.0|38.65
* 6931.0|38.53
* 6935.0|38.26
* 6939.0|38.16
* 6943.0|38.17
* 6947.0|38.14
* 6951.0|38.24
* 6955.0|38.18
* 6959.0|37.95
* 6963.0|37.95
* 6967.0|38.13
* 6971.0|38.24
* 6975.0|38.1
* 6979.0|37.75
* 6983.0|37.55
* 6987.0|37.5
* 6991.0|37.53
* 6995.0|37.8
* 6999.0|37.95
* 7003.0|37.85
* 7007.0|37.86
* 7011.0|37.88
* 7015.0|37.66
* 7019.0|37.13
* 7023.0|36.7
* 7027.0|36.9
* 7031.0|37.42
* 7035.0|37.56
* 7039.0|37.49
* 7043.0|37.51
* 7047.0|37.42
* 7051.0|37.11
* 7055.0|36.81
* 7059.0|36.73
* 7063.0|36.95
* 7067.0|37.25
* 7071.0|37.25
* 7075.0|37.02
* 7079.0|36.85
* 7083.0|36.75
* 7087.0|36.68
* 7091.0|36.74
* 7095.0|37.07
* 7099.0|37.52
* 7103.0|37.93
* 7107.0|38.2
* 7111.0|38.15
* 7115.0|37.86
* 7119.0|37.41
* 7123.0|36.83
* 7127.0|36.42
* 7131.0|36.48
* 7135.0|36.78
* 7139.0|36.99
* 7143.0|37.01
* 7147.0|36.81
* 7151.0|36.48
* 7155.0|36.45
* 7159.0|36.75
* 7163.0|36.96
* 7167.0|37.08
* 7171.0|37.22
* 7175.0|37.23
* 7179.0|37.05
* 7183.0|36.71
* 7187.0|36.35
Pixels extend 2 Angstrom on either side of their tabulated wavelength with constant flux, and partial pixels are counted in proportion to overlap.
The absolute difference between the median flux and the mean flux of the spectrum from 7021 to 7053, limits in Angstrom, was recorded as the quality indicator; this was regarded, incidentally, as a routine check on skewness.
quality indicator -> 0.16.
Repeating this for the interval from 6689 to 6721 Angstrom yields 0.02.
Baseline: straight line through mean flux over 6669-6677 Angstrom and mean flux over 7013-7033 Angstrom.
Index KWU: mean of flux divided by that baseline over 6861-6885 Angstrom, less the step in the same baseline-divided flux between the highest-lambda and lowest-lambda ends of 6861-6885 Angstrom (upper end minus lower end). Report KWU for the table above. 1.02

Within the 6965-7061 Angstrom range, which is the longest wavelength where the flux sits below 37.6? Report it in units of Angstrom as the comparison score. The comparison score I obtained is 7059.0 Angstrom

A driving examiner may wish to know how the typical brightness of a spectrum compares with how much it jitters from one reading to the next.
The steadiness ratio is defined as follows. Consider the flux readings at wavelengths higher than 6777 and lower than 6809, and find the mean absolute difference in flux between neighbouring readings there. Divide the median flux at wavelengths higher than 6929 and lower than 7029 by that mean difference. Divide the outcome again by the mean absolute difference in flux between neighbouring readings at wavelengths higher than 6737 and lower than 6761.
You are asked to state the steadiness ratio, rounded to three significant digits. 700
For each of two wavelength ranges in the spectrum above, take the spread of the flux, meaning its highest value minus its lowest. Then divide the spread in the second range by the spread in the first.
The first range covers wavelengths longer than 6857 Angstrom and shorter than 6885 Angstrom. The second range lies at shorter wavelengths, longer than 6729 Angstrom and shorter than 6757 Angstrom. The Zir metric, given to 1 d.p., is 1.0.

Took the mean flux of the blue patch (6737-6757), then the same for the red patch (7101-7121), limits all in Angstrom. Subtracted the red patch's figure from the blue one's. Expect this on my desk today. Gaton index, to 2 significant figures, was 2.0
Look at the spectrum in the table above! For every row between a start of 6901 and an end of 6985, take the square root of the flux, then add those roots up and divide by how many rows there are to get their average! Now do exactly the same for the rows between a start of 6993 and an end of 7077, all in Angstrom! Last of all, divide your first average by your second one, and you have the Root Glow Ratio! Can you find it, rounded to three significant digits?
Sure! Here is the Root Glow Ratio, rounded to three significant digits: 1.01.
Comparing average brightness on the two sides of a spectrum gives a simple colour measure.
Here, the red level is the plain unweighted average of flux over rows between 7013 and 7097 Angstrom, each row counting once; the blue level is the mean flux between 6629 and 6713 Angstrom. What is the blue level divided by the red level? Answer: 1.08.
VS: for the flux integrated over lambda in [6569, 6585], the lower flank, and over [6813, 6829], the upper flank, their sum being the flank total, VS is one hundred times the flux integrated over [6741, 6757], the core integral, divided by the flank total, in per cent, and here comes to 51.3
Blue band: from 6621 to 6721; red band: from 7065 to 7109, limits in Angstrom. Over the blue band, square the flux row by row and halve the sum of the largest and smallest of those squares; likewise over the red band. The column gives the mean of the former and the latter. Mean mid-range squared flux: 1507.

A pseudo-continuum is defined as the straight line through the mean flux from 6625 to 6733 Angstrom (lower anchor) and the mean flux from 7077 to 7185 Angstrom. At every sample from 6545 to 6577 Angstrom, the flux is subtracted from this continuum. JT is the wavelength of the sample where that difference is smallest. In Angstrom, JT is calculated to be 6547.0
